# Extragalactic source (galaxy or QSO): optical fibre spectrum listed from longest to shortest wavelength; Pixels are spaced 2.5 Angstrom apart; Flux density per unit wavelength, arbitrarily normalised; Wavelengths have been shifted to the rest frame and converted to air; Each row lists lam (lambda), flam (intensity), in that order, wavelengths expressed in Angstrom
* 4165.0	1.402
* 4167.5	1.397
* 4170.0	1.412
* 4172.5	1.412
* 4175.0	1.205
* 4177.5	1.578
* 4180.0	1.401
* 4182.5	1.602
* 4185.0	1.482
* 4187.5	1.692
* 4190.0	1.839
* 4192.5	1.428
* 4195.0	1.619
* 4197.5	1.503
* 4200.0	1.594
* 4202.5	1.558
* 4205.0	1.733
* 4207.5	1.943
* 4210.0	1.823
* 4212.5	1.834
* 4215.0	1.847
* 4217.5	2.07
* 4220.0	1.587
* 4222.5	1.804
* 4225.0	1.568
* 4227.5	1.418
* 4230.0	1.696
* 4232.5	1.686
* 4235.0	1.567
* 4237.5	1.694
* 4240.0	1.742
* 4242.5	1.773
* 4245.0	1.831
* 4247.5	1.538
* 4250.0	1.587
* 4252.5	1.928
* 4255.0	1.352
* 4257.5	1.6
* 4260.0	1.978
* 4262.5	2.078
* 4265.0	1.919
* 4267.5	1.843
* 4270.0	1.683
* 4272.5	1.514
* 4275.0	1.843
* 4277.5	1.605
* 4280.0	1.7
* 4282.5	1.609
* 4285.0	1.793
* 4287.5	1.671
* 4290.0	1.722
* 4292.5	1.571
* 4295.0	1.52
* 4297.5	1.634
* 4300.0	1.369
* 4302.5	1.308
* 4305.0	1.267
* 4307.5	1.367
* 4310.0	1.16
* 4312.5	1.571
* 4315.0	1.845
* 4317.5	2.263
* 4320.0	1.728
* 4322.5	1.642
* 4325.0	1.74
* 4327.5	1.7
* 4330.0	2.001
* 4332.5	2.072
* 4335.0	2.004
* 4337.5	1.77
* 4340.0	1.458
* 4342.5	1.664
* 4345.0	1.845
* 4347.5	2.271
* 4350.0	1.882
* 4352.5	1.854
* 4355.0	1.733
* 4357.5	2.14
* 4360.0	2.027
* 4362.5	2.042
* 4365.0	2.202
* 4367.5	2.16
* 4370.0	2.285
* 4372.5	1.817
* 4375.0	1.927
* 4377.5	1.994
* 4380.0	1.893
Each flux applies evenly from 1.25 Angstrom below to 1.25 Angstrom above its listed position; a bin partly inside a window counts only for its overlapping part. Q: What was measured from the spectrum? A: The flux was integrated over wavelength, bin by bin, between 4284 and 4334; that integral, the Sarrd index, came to 82.4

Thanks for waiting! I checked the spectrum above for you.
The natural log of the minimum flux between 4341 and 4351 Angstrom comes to 0.51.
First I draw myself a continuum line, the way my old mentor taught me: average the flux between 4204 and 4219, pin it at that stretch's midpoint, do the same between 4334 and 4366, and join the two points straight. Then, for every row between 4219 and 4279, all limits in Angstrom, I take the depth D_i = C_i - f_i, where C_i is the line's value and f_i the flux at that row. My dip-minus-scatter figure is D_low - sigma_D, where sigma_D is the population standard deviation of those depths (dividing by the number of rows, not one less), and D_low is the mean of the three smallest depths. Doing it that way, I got -0.28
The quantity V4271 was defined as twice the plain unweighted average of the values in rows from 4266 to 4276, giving 3.4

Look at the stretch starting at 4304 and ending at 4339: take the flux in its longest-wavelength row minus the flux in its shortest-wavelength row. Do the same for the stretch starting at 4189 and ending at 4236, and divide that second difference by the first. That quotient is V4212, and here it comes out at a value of -0.5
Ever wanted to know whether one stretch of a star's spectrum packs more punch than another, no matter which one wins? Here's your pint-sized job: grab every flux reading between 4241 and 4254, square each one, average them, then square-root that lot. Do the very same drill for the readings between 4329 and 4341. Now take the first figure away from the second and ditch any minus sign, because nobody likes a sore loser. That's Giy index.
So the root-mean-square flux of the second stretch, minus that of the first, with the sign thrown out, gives 0.14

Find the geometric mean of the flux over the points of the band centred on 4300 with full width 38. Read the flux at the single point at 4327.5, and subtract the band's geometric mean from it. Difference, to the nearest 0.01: 0.14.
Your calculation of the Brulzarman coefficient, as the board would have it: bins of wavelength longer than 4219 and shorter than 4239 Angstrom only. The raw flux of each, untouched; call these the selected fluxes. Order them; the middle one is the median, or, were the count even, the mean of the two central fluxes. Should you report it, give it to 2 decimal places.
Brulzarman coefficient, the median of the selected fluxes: 1.64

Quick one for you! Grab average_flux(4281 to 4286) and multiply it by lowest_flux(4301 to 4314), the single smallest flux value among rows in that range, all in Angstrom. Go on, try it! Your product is 1.97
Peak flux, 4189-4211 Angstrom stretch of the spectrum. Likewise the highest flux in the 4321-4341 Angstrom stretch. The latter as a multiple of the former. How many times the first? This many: 1.07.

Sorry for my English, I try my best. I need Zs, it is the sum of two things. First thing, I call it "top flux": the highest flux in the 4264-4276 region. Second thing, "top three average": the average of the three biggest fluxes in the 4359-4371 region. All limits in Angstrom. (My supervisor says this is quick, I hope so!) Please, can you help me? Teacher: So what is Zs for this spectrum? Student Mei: 4.1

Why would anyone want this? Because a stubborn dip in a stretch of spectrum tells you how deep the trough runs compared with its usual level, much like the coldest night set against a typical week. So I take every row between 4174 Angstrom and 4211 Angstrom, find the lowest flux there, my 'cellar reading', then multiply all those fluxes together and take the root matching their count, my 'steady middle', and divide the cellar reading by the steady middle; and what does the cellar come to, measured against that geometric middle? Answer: 0.76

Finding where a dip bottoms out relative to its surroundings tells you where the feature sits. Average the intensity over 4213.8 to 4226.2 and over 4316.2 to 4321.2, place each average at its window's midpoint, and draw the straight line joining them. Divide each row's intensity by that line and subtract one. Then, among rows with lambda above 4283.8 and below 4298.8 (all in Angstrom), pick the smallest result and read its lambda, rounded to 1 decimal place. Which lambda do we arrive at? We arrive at 4295.0 Angstrom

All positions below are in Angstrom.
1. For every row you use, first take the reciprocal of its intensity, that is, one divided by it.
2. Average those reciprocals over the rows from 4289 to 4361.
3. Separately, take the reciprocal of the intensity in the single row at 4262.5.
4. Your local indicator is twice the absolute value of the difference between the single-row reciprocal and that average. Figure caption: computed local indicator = 0.23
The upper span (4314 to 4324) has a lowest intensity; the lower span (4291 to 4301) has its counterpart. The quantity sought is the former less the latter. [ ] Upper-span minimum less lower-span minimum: 0.27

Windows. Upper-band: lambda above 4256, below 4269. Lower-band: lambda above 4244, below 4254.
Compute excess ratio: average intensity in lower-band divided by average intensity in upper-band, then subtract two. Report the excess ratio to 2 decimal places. -1.09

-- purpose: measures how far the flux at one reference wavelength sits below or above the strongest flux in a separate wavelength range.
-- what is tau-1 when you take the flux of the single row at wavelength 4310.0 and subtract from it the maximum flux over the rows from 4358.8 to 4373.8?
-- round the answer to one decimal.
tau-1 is -1.1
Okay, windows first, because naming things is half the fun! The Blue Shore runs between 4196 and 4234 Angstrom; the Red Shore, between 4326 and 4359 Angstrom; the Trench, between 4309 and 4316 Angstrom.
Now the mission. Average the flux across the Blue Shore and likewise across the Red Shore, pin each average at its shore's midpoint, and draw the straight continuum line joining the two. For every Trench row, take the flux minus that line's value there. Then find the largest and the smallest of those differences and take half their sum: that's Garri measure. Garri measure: -0.335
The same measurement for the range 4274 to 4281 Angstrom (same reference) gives -0.066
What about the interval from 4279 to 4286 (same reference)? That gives -0.099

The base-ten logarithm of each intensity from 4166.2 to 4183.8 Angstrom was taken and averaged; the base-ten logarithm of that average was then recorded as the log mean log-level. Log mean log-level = -0.81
